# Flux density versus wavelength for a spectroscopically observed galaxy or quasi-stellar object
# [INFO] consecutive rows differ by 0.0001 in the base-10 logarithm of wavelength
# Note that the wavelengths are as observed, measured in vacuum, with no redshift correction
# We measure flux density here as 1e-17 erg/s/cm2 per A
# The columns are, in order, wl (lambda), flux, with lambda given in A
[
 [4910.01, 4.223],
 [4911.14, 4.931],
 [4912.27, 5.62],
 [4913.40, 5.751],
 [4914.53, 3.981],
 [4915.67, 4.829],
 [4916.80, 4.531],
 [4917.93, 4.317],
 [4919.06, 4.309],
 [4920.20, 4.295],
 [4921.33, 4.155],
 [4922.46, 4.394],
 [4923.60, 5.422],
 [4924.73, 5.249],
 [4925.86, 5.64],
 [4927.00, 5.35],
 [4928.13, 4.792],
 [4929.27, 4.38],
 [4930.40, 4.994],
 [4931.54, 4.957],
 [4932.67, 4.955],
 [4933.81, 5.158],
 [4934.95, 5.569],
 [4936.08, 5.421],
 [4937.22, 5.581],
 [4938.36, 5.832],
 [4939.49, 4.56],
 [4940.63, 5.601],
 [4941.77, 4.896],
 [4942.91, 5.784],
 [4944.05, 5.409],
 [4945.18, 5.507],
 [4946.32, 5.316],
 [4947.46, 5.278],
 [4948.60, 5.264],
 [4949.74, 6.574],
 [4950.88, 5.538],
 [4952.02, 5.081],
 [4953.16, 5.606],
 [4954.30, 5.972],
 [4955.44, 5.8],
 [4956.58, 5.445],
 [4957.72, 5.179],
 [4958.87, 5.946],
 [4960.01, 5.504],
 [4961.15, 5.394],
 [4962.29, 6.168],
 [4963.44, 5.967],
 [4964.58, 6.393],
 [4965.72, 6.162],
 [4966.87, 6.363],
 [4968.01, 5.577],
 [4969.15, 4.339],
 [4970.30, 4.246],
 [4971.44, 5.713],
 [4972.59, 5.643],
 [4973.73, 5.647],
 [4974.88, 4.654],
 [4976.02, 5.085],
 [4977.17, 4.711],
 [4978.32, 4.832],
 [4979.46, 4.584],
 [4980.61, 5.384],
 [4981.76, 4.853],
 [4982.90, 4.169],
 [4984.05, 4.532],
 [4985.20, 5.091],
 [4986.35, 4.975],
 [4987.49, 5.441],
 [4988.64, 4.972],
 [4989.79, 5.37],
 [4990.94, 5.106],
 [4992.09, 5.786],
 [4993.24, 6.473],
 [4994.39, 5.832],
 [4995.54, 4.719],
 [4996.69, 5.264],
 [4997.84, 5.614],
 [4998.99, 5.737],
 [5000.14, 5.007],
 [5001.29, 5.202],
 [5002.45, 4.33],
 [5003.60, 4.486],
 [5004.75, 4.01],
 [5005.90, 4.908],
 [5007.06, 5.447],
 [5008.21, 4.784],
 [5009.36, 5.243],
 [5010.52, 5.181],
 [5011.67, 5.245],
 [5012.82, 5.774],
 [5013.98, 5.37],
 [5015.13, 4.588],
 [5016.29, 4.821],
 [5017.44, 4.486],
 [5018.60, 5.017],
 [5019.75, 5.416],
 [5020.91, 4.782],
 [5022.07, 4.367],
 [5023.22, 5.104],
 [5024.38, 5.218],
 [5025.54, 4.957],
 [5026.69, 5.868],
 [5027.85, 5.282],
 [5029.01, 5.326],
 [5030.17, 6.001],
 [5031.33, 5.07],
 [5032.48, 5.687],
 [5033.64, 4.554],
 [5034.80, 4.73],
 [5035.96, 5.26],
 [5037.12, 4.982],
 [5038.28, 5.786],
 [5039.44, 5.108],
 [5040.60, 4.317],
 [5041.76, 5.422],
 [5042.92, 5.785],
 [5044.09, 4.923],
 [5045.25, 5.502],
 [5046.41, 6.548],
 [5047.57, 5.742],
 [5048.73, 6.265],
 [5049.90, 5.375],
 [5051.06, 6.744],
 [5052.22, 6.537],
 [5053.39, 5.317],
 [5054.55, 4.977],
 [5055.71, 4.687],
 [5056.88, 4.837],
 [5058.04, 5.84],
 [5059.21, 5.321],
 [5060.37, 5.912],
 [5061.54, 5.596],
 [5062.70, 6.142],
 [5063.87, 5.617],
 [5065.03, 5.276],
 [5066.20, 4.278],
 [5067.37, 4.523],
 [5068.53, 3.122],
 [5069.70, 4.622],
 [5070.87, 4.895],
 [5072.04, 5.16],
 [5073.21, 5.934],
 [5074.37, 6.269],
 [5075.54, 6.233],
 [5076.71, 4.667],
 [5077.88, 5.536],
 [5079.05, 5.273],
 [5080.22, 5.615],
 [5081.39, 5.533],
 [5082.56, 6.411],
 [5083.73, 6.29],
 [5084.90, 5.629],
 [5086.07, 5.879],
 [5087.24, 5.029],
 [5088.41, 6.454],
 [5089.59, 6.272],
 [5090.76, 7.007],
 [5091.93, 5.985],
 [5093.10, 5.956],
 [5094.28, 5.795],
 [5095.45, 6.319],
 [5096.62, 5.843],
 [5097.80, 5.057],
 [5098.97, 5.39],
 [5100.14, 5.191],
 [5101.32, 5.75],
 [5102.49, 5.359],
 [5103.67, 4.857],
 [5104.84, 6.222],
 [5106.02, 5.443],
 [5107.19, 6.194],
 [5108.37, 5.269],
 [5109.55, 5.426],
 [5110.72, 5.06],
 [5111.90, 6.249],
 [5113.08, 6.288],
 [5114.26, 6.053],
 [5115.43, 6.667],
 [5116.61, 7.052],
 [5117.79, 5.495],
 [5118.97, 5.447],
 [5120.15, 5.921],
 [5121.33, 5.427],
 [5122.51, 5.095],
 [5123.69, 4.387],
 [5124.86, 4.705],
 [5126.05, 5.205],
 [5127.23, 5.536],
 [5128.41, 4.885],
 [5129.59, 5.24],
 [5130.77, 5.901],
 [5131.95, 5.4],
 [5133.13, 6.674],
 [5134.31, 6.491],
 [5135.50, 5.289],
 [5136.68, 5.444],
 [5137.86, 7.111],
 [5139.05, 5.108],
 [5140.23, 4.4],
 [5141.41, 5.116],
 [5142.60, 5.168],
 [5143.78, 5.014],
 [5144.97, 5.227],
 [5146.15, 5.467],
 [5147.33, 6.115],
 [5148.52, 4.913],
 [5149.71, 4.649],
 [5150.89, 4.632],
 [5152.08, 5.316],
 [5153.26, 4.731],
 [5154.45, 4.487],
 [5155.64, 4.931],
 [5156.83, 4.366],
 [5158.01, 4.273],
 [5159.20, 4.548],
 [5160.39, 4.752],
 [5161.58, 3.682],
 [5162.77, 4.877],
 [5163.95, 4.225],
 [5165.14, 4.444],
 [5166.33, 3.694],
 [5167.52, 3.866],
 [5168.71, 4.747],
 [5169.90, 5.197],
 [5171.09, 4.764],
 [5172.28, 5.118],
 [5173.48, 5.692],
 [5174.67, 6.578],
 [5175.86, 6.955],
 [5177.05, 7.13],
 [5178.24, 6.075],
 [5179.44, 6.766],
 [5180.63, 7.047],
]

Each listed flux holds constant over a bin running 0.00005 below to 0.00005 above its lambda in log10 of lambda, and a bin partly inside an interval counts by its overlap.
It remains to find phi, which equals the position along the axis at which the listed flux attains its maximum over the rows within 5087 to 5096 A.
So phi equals 5090.76 A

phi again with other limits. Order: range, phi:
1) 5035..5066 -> 5051.06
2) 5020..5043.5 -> 5030.17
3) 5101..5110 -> 5104.84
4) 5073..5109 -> 5090.76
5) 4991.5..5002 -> 4993.24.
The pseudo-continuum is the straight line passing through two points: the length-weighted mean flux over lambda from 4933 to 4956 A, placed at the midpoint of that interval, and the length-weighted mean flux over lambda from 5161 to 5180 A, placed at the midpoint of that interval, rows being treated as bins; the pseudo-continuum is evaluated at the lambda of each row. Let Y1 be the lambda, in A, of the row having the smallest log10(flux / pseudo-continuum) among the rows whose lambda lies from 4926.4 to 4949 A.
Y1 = 4929.27 A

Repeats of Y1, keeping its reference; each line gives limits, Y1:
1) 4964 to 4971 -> 4970.30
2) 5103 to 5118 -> 5103.67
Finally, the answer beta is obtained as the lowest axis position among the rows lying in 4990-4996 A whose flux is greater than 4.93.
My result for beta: 4990.94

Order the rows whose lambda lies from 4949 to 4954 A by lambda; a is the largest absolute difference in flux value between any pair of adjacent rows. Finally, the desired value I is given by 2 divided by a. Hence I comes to 1.9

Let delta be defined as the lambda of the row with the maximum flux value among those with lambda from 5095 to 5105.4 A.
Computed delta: 5095.45 A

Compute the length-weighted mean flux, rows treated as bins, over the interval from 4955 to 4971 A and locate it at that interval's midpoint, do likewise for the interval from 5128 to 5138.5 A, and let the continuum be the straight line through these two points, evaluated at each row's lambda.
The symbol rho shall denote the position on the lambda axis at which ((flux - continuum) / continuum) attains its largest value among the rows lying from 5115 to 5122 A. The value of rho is 5116.61 A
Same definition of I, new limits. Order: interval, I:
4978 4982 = 2.5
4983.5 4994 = 2.9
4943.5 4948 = 10.5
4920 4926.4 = 1.9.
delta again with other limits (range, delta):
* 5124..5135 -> 5133.13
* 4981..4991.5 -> 4987.49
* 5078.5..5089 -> 5088.41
